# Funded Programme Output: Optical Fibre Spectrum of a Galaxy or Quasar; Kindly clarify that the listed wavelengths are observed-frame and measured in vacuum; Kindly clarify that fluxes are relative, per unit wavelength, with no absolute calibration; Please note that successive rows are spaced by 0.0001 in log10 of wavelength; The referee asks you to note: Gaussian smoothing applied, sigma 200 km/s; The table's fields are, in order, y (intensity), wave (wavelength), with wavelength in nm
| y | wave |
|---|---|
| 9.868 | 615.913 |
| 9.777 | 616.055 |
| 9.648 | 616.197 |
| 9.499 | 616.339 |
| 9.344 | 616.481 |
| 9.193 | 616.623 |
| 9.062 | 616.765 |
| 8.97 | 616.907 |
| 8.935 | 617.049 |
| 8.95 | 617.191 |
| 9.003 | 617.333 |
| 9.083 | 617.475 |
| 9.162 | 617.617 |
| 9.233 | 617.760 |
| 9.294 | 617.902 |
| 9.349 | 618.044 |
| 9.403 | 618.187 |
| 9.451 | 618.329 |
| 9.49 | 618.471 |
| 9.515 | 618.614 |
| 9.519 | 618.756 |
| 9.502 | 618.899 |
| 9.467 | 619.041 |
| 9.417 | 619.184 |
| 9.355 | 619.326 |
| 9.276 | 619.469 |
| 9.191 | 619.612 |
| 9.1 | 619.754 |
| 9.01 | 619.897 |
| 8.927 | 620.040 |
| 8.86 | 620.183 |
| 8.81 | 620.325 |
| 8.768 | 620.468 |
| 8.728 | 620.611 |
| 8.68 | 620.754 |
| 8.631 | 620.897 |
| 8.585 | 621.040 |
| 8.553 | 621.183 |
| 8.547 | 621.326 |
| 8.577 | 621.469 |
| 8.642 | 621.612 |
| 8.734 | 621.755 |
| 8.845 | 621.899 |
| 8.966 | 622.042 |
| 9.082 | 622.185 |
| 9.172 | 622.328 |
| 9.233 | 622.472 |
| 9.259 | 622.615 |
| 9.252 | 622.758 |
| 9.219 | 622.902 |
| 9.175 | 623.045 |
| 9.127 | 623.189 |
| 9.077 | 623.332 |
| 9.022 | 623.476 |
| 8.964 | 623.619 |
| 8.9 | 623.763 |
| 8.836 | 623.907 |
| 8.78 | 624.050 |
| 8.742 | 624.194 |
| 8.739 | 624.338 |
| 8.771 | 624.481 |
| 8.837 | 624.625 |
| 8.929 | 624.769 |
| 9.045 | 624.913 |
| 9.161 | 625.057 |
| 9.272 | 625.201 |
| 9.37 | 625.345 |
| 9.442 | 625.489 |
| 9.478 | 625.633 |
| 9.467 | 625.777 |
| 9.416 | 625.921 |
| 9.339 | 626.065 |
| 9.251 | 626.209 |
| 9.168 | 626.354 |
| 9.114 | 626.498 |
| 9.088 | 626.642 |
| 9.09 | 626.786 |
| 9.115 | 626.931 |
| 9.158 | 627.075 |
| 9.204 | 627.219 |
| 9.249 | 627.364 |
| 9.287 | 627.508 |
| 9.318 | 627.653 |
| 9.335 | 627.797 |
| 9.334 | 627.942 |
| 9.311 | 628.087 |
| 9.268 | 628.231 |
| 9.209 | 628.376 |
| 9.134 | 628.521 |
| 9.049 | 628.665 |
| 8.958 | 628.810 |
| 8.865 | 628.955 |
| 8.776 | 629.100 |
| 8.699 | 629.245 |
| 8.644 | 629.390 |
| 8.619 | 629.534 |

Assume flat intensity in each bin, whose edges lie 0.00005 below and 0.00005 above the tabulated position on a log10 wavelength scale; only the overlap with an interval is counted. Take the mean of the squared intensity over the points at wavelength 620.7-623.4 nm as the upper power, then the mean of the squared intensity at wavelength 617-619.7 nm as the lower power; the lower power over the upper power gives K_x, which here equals 1.09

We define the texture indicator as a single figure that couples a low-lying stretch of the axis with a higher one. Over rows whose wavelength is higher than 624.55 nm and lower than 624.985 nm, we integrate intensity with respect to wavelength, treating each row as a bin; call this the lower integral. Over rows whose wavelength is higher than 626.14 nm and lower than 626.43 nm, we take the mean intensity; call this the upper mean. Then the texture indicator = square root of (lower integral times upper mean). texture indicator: 6.0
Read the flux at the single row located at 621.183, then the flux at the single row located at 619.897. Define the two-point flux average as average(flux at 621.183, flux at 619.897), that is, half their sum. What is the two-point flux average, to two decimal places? 8.78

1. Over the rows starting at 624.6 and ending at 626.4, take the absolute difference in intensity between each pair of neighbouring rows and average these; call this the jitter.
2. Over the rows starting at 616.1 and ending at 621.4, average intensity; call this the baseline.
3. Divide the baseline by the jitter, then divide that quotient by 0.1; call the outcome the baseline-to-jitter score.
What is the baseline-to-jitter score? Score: 1151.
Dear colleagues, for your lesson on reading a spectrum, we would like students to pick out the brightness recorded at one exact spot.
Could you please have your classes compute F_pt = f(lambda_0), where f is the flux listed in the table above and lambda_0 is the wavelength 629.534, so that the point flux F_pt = 8.619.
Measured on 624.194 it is 8.742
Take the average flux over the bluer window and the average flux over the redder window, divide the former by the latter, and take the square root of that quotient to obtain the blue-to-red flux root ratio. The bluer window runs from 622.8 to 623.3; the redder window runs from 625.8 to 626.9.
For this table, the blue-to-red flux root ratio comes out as 1.00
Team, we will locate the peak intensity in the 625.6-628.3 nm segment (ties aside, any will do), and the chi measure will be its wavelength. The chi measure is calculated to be 625.633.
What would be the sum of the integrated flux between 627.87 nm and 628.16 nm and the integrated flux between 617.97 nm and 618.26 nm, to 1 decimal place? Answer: 5.4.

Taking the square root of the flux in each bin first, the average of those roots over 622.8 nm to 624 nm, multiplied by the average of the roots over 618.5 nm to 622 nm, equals 9.00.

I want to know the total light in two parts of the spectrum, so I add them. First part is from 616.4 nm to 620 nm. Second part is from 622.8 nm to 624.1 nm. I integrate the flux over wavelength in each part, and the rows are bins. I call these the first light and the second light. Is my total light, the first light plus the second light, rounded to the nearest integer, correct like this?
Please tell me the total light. 45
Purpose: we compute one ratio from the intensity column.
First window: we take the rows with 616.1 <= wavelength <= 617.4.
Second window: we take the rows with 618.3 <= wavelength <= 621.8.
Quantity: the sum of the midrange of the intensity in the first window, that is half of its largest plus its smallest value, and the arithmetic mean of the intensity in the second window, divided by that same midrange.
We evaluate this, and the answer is 1.970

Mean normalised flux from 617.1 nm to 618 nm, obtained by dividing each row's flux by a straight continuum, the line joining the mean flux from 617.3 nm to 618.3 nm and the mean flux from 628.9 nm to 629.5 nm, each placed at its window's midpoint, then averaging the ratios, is 0.99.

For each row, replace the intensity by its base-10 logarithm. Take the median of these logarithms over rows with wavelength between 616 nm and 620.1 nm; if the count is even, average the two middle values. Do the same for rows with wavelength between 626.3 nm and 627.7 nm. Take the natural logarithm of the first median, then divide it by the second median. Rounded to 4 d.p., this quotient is -0.0336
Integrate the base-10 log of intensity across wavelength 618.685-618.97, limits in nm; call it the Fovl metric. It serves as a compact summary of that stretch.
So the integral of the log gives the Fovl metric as 0.279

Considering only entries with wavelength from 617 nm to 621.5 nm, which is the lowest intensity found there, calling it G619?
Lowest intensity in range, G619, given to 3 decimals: 8.547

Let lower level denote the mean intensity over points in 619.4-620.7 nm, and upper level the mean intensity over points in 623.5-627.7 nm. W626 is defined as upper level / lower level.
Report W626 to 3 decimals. 1.018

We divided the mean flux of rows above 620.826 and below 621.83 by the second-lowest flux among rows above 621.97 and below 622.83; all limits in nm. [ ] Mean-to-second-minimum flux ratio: 0.95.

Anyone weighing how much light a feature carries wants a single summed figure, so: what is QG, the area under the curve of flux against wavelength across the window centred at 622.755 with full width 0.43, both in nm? 3.98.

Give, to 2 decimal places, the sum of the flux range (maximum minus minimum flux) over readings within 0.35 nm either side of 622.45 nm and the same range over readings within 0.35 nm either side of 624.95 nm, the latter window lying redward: 0.61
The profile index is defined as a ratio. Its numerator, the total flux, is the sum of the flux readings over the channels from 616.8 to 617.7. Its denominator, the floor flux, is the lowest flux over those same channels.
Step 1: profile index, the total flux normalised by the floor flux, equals 6.055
